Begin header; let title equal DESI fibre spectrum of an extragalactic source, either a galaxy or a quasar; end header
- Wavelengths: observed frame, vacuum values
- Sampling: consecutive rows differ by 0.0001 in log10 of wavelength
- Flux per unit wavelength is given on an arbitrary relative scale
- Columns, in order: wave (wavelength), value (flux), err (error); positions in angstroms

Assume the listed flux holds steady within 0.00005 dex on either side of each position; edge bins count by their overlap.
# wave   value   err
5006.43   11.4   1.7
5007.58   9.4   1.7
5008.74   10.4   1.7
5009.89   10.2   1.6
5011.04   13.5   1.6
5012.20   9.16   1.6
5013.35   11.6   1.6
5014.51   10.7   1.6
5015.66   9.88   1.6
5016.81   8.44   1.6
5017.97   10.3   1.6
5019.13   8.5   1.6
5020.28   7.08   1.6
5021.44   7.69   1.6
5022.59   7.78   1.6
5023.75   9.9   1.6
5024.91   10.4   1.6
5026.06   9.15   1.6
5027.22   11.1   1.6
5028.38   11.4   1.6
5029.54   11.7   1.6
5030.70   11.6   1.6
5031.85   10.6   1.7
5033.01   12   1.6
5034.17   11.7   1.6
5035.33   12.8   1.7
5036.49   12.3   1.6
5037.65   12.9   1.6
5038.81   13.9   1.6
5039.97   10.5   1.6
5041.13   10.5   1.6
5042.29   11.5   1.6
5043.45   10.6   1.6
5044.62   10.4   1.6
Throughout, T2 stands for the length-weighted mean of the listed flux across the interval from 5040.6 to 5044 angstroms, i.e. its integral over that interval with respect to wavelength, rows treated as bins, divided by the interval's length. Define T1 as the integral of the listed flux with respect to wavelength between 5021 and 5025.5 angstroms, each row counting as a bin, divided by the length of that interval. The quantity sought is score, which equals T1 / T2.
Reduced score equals 0.8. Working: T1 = 9.0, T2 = 10.9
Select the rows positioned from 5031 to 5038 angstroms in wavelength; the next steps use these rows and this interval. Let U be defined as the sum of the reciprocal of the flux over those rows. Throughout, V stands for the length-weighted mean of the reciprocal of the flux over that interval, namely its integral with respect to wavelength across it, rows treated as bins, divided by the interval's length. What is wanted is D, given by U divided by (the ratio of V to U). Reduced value 2.99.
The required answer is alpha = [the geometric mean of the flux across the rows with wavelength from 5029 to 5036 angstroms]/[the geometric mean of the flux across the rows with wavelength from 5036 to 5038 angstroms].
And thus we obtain 0.9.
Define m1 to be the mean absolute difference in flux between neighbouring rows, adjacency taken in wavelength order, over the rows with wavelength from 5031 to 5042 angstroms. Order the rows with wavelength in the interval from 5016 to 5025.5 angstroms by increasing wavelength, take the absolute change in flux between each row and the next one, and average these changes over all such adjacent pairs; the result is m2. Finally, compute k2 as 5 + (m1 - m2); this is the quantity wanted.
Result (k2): 4.84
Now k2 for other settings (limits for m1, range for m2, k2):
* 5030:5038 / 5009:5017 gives 3.61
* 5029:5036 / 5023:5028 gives 4.55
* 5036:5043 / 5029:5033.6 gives 5.37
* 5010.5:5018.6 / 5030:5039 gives 6.12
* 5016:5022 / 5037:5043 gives 5.07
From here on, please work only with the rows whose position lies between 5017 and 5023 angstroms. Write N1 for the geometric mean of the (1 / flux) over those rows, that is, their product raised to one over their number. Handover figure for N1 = 0.122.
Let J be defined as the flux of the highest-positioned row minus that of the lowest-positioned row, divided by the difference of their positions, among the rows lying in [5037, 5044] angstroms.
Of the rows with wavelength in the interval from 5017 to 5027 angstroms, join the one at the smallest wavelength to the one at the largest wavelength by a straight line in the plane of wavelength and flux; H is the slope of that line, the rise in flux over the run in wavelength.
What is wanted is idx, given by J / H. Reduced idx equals 2.8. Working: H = -0.1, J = -0.4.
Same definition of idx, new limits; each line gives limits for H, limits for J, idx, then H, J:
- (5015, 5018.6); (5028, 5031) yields 0.5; 0.2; 0.1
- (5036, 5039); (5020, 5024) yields 1.2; 0.7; 0.8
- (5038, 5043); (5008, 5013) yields 0.5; -0.7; -0.4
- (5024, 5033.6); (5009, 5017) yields -1.3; 0.2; -0.3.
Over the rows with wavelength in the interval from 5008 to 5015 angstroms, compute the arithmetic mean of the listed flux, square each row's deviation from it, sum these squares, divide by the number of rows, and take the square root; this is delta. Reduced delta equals 1.4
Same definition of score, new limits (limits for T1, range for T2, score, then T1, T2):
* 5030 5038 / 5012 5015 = 1.1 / 12.0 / 10.6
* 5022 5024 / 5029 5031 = 0.7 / 8.7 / 11.6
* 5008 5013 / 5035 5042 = 0.9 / 10.8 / 12.1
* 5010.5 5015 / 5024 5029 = 1.1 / 11.2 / 10.5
